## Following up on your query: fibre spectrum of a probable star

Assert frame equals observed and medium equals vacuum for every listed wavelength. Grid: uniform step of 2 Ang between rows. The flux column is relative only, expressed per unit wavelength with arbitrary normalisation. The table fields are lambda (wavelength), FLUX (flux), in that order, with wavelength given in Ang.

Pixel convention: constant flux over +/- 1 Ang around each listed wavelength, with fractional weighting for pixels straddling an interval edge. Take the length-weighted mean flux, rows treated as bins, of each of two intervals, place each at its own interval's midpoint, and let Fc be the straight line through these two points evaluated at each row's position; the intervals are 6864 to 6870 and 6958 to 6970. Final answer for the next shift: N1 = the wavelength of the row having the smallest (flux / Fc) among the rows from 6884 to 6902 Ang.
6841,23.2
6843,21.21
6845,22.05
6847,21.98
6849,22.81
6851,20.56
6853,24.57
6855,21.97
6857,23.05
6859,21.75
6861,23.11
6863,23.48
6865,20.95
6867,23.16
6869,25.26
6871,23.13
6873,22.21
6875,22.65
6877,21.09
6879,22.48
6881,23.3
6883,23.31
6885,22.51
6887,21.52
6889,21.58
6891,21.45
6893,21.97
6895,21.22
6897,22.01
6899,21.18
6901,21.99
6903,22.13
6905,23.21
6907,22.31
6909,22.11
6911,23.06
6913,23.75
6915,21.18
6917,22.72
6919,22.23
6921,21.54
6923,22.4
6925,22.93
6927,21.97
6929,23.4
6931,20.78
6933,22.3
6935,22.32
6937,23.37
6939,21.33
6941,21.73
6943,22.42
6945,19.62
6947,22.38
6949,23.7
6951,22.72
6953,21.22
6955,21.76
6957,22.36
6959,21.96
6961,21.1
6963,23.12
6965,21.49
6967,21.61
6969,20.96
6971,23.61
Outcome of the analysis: 6895 Ang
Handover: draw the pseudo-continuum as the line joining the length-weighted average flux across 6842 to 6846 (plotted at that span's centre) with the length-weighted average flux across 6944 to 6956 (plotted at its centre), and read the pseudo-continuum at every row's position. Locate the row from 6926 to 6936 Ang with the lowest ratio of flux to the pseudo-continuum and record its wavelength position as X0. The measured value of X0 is 6931 Ang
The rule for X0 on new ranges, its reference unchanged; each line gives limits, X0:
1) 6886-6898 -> 6895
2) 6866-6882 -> 6877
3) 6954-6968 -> 6961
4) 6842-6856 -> 6851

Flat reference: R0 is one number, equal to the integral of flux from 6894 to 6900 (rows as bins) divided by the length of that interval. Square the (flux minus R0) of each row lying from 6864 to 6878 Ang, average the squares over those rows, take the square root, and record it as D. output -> 1.79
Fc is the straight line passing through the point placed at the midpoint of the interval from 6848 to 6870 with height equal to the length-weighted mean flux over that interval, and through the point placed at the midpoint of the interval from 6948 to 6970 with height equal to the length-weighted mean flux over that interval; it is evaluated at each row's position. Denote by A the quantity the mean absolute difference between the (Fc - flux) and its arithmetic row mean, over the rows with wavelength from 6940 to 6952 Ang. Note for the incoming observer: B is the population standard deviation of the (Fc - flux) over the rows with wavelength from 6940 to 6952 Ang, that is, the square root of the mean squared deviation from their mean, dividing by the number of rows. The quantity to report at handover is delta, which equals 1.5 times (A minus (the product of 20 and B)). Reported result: -37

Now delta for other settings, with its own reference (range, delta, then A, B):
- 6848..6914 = -29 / 0.80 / 1.0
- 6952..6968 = -18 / 0.49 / 0.6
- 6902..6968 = -25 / 0.66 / 0.9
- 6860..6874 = -35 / 0.83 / 1.2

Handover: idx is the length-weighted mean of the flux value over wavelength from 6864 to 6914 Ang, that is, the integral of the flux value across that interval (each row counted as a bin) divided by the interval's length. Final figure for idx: 22.4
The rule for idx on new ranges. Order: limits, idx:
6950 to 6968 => 21.9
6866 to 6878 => 22.9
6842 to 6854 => 22.2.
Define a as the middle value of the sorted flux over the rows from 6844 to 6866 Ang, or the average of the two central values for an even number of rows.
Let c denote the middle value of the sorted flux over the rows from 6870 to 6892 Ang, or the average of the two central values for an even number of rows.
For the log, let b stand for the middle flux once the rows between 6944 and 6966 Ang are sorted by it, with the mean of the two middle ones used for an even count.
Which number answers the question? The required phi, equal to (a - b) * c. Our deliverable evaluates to 2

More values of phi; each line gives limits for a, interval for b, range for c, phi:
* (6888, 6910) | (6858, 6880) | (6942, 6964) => -15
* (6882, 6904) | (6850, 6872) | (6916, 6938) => -25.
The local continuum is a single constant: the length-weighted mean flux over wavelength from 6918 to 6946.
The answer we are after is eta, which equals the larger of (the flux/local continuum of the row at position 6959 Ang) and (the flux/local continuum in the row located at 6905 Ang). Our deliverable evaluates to 1.05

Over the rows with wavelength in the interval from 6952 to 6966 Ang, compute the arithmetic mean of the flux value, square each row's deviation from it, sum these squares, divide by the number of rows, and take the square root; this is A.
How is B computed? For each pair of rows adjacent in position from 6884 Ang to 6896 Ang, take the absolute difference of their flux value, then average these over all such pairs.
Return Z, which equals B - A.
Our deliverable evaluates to -0.2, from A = 0.7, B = 0.5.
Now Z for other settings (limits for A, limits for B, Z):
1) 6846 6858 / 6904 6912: -0.5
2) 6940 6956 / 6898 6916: -0.2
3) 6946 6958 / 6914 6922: 0.1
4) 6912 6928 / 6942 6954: 1.1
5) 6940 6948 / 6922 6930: -0.2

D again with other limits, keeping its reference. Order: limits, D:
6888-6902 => 0.37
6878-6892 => 1.12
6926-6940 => 1.16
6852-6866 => 1.67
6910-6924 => 1.24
